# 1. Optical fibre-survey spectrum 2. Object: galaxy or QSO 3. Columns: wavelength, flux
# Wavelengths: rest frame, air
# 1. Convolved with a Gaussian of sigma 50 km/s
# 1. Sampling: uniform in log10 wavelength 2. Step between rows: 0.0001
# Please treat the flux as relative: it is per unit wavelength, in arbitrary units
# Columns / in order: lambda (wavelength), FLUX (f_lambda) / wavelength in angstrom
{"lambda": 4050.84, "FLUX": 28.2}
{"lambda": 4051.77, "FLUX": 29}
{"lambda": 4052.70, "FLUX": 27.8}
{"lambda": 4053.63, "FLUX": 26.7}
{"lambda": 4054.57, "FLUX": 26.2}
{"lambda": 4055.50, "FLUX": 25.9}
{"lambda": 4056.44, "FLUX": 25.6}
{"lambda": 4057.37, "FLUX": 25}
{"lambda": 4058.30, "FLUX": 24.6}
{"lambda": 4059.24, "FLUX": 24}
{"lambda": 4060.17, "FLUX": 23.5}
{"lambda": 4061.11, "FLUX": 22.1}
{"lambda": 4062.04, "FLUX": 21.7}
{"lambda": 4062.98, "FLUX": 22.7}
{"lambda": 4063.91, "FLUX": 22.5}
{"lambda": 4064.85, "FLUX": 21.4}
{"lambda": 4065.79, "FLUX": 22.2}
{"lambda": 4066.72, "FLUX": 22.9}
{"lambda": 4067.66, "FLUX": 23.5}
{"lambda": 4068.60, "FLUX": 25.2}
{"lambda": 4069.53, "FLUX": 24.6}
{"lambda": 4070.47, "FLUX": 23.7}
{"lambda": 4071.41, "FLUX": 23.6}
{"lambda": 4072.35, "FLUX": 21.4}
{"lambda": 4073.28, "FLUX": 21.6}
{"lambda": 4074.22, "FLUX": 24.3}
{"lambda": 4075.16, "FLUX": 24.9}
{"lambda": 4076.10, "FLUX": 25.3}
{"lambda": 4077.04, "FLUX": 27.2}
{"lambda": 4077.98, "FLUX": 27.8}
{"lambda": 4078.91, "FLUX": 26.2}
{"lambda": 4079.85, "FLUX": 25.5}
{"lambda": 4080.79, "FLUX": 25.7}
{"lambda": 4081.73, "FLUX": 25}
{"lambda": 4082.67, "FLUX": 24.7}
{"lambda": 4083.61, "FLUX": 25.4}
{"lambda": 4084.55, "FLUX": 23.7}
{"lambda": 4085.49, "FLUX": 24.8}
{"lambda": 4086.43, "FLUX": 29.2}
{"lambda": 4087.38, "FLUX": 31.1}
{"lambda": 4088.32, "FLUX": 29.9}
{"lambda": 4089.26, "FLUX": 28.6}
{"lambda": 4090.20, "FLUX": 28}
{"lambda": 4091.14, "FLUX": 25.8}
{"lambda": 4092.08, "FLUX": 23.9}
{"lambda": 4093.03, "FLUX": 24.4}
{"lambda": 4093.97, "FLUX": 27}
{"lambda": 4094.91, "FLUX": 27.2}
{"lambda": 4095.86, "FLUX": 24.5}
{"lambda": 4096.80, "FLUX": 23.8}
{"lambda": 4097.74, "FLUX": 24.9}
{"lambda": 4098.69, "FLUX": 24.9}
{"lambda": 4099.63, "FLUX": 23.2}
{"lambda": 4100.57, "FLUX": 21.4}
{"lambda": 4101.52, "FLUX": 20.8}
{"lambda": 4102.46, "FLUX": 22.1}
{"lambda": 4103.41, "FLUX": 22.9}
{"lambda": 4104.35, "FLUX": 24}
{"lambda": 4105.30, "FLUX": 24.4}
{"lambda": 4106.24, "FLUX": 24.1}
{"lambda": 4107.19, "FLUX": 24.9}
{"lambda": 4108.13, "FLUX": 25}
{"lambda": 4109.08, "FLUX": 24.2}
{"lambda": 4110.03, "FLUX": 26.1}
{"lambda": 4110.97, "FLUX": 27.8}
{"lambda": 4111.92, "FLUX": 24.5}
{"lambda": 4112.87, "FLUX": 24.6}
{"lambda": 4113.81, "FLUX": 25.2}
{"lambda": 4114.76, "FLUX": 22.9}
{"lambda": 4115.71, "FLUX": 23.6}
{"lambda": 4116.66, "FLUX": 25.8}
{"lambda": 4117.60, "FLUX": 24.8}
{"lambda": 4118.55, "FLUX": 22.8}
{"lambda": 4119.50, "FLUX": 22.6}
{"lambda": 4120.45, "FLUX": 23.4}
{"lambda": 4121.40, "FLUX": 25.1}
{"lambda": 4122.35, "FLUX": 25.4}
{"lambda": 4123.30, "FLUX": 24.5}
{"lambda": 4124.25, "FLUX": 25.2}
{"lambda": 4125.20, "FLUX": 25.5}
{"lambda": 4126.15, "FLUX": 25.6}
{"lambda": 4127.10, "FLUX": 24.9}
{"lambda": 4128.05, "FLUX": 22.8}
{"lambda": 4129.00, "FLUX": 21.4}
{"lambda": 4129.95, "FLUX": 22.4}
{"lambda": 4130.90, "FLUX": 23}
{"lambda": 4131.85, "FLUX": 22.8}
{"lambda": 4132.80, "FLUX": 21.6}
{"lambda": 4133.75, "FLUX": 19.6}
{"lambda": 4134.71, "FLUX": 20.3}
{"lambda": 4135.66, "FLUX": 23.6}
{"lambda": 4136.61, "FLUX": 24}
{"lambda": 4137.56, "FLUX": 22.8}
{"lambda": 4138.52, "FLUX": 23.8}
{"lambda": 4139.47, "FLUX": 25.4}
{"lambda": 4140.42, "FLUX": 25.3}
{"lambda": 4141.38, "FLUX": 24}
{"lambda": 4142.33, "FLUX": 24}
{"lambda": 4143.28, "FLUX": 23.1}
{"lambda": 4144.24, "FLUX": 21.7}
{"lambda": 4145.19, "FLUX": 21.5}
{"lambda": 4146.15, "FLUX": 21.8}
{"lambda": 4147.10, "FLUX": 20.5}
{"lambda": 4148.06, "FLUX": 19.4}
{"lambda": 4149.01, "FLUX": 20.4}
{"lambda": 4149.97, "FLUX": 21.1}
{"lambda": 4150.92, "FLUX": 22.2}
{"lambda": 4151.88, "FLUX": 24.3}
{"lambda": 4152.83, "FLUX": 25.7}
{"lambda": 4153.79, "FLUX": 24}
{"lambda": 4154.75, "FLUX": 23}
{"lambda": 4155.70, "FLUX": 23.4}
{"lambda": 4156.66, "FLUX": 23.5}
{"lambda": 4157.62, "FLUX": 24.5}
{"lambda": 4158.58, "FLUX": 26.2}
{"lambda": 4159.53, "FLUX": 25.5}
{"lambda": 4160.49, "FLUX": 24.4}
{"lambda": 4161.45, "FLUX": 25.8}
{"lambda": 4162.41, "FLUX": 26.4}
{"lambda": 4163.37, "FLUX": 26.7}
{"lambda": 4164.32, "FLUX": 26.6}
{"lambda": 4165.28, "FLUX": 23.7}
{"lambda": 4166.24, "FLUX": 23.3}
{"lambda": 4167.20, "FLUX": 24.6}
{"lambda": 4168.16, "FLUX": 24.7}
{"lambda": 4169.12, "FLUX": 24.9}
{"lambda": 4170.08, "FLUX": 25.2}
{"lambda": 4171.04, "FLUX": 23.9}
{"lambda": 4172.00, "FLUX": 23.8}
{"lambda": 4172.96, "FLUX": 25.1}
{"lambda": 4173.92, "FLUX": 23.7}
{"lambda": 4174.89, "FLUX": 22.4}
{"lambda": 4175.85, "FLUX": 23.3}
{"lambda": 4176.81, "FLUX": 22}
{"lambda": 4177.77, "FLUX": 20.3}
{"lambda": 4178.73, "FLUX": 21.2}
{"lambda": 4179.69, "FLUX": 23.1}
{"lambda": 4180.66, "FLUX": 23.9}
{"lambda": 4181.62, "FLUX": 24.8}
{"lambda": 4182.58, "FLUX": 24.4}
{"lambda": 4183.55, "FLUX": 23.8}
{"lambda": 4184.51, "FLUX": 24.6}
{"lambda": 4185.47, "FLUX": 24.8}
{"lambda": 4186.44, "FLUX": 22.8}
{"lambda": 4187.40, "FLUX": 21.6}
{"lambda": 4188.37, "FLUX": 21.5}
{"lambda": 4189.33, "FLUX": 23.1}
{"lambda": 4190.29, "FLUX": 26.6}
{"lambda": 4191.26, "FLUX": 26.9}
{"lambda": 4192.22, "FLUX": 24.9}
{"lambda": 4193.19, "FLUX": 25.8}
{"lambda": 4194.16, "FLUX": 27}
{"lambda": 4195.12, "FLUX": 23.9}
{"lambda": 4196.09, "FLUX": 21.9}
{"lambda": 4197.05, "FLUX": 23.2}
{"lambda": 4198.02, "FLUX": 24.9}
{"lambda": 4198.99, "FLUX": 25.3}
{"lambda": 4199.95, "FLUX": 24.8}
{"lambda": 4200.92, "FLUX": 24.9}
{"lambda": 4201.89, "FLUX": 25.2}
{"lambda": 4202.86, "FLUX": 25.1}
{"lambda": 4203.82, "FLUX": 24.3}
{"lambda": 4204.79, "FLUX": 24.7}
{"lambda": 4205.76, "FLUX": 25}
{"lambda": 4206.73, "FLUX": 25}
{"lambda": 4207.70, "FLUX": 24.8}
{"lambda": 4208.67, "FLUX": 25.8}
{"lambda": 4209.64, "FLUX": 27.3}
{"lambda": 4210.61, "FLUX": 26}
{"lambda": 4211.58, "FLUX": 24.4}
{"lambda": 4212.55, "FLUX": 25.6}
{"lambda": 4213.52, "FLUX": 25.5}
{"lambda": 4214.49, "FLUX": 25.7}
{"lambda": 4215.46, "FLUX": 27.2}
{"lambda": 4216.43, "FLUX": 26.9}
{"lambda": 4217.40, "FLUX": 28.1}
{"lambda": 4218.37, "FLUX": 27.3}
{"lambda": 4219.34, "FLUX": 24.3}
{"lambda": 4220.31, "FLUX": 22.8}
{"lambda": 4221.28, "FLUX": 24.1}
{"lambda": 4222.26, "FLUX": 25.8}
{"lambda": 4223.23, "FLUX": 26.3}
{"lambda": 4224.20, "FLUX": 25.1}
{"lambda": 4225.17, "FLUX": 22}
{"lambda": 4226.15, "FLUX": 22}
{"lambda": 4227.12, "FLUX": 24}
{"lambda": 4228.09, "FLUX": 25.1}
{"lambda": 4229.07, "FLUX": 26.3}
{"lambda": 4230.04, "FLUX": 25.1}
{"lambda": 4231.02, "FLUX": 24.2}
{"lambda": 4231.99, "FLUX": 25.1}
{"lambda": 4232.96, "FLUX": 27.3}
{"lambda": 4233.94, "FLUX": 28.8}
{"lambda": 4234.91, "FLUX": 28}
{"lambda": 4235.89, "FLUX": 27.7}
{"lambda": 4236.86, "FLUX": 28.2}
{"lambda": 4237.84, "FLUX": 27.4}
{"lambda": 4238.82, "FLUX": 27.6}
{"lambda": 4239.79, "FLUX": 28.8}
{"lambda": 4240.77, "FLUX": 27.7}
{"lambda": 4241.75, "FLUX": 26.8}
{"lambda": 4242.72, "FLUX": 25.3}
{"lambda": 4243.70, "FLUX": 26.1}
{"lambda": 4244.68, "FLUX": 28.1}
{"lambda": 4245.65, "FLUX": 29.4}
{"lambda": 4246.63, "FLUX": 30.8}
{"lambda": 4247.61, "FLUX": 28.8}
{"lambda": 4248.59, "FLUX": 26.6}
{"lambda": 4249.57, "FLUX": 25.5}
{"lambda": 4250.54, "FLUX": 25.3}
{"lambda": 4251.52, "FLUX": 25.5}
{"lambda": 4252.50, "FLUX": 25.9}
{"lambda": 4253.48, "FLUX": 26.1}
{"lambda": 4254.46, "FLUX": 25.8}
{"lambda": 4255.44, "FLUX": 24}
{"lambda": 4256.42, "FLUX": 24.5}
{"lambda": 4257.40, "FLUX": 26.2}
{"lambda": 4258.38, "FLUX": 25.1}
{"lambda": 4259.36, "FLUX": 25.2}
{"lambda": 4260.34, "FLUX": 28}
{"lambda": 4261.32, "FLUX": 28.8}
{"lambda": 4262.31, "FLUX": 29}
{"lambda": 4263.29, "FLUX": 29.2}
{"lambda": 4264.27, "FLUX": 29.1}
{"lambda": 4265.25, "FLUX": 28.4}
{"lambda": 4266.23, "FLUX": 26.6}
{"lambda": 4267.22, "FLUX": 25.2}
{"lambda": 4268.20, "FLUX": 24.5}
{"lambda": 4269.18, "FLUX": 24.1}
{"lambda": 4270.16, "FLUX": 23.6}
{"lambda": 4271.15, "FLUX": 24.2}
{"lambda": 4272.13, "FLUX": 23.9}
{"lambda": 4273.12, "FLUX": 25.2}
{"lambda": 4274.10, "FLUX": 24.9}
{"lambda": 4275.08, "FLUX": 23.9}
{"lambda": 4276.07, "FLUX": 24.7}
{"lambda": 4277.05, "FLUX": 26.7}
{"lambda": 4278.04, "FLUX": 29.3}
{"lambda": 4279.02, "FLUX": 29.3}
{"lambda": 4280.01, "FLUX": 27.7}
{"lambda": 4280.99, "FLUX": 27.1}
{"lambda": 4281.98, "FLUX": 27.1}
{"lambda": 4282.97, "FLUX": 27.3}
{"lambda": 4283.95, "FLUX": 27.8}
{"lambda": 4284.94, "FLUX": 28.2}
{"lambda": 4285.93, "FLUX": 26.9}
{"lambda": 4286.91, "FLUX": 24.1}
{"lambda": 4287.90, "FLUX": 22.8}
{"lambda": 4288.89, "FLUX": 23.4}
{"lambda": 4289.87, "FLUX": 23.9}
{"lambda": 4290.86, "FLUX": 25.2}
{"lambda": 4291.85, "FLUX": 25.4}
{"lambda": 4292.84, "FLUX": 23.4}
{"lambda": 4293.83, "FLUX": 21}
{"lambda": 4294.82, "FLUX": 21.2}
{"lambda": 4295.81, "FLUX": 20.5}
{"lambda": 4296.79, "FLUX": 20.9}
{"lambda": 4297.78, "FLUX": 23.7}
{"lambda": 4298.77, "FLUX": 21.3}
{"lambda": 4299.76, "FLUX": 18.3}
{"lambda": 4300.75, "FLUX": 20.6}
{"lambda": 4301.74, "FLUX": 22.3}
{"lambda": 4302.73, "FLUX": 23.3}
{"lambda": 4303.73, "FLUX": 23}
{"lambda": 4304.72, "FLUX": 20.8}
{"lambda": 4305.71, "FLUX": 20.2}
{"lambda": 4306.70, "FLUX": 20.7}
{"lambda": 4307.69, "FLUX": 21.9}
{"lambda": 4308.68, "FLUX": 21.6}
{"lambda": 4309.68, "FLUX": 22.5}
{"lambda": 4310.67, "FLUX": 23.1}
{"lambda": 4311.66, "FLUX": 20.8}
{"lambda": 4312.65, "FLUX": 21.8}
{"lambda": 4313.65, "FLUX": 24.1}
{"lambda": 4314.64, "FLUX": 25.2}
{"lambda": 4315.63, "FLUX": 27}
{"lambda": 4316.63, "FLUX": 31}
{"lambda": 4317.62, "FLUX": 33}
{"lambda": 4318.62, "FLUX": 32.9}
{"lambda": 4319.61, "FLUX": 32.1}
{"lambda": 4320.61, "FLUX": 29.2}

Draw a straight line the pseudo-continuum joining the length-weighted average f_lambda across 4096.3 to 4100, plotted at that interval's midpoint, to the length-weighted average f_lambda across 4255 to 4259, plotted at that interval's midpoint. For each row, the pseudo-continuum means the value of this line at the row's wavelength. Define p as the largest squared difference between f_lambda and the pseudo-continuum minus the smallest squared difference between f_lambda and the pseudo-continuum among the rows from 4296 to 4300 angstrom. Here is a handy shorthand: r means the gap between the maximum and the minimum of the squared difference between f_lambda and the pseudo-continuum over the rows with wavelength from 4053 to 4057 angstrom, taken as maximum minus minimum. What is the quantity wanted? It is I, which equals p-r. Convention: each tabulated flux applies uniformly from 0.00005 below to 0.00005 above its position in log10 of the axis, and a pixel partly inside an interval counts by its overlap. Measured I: 40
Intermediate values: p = 45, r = 5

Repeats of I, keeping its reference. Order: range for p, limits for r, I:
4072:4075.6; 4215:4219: 1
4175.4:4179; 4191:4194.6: 12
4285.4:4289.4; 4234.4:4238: 0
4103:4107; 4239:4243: -13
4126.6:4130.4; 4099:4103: -2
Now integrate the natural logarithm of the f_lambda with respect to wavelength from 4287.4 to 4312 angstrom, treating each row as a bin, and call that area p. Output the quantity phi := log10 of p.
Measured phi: 1.88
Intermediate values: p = 76.1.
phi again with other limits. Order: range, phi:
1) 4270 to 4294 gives 1.89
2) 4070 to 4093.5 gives 1.88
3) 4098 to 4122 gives 1.88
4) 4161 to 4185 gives 1.88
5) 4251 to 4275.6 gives 1.90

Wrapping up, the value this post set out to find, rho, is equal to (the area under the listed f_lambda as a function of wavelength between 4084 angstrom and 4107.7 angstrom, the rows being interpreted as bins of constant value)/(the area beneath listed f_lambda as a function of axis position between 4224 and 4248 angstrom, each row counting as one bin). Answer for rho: 0.93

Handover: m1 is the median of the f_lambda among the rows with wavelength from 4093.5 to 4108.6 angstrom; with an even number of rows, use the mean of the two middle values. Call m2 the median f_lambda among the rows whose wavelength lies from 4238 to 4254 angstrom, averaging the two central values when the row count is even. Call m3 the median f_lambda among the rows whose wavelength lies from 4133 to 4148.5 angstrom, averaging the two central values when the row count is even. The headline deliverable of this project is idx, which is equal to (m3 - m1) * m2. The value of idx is -35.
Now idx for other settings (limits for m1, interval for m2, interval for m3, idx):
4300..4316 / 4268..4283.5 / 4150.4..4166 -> 59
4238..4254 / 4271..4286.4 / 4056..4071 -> -86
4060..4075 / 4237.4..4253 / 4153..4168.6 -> 47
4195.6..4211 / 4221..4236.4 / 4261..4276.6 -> 3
